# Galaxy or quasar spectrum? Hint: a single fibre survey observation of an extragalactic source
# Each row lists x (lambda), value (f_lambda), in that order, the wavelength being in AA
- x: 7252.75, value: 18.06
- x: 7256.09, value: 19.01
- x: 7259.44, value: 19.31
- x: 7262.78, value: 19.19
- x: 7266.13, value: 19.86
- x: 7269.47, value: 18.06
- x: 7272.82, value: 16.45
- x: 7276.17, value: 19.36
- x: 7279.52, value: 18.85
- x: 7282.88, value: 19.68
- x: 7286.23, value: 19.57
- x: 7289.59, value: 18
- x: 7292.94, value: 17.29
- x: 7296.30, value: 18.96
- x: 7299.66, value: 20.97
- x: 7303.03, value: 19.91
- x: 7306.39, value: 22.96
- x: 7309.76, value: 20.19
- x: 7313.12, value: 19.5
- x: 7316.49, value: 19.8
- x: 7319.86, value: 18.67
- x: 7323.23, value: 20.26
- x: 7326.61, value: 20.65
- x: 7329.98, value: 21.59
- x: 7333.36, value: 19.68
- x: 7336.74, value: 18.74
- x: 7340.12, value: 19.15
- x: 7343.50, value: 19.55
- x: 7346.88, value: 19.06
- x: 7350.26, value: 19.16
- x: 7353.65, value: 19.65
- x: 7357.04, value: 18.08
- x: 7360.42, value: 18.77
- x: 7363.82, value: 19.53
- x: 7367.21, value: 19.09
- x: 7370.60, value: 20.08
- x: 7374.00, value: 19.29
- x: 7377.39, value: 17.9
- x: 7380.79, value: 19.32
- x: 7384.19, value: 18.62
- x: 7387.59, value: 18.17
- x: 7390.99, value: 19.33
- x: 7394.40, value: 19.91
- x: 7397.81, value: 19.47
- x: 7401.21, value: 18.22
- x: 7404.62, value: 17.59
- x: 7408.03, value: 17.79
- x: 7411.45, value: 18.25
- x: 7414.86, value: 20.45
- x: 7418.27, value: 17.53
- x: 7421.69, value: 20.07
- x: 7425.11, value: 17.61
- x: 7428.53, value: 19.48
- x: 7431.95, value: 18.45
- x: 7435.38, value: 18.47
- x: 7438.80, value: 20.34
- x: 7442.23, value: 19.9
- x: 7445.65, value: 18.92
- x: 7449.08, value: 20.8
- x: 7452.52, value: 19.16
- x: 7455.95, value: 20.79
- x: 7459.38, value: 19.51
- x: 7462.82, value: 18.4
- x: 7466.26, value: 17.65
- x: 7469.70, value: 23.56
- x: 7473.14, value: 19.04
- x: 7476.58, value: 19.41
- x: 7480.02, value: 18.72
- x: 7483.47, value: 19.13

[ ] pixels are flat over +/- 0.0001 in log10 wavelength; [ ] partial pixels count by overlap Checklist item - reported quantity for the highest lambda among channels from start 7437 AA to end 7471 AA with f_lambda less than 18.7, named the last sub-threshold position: 7466.26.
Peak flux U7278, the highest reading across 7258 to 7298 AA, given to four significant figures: 19.86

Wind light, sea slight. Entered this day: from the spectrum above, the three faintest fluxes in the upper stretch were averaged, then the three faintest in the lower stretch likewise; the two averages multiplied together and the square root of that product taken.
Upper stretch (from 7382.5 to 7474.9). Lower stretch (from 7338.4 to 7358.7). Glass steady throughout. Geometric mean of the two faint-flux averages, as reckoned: 18.2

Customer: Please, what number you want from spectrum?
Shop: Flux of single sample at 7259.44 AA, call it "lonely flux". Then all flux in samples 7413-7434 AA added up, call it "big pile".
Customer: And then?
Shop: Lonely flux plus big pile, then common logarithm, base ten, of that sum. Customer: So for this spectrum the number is 2.12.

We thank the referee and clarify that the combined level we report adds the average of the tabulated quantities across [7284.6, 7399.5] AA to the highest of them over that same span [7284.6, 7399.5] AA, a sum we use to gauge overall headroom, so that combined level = 42.4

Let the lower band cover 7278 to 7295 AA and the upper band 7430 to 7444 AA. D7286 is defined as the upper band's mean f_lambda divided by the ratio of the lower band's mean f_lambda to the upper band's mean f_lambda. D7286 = 19.9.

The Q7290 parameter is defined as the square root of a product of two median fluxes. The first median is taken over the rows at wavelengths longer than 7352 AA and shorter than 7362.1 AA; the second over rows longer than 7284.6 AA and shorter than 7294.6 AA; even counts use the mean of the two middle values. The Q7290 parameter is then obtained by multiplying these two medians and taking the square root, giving 18.38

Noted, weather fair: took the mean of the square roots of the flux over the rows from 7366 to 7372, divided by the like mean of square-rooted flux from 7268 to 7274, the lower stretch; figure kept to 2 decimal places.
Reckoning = 1.07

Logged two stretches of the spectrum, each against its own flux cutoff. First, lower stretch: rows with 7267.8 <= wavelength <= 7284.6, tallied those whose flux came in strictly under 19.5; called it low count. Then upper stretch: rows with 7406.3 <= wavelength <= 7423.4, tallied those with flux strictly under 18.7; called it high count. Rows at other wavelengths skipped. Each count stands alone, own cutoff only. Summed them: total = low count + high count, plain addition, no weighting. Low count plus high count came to 7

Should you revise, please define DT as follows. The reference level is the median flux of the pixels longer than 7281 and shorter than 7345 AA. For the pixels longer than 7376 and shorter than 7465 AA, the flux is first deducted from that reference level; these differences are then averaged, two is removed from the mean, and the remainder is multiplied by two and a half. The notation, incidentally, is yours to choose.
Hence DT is -3.3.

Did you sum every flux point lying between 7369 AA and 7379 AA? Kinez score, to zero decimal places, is 57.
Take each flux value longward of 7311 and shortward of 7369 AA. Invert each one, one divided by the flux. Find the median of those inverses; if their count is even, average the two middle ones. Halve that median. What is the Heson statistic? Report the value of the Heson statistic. 0.0256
